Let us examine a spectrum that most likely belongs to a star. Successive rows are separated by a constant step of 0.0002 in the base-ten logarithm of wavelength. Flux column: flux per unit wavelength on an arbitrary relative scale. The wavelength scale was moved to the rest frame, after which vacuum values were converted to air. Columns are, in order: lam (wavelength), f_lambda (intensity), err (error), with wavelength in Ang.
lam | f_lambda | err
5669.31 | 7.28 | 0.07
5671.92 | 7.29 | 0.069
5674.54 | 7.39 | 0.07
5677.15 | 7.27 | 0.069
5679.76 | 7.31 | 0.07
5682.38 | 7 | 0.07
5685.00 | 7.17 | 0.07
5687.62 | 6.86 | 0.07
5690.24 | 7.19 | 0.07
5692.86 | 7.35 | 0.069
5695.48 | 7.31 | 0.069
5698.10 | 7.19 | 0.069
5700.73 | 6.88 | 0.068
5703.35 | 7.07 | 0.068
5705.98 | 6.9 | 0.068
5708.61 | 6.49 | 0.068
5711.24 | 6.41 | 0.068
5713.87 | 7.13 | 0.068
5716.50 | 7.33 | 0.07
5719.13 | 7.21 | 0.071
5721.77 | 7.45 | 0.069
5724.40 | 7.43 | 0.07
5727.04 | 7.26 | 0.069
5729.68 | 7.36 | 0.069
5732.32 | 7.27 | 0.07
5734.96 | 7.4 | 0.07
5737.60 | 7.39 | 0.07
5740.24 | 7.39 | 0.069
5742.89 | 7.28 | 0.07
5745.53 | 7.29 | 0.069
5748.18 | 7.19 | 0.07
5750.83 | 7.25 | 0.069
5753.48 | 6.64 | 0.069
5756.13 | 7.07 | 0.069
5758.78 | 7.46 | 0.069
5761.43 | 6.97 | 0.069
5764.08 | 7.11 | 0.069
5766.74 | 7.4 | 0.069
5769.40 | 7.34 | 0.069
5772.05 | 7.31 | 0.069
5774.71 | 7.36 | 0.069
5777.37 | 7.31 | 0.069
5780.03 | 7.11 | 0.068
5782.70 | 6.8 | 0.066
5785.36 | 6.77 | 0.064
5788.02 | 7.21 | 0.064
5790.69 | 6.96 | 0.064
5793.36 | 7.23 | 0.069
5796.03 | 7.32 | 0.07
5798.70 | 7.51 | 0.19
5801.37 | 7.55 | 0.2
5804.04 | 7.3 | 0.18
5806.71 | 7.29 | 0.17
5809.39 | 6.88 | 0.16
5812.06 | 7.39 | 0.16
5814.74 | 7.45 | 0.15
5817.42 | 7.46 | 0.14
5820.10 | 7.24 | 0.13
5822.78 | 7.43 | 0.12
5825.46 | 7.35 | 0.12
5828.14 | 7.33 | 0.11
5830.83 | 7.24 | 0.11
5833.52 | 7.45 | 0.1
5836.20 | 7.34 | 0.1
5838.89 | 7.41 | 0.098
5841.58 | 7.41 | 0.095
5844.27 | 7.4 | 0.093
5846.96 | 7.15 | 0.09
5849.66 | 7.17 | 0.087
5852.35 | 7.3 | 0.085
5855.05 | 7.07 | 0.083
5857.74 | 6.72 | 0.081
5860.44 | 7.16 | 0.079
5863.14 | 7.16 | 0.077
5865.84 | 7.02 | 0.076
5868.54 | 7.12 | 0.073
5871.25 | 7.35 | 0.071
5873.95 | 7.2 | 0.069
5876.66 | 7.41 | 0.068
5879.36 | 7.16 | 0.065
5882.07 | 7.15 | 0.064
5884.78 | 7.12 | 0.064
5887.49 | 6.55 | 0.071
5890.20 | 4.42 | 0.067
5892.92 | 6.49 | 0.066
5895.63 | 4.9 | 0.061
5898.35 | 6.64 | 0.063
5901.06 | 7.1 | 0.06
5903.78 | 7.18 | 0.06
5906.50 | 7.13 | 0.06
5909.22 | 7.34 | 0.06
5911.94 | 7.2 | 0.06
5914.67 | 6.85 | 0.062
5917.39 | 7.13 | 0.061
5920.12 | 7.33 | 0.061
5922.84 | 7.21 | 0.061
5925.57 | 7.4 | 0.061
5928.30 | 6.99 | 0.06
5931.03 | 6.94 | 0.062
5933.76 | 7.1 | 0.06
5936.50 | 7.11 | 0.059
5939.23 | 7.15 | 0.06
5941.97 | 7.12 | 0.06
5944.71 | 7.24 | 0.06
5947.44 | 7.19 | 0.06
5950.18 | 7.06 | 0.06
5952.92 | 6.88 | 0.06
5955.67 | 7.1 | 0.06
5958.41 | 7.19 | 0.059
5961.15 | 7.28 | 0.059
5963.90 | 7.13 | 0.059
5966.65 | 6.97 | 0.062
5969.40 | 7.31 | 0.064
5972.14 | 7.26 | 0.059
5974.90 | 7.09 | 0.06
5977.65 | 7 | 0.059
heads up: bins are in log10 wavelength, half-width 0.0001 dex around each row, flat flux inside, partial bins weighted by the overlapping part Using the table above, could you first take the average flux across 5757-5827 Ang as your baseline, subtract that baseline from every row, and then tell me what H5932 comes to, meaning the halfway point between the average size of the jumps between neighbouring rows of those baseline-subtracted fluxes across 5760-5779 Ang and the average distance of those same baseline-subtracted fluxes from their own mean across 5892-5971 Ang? 0.173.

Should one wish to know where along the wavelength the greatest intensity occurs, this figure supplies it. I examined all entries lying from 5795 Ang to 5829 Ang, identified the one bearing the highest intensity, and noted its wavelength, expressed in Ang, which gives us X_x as 5801.37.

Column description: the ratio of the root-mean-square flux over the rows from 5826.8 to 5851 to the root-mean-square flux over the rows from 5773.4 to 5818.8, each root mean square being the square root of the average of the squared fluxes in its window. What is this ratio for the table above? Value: 1.01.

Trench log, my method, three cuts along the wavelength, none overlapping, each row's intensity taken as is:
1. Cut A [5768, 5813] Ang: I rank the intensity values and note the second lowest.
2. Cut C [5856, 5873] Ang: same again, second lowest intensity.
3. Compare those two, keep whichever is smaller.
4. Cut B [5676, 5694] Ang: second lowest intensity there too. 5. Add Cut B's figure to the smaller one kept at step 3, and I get 13.8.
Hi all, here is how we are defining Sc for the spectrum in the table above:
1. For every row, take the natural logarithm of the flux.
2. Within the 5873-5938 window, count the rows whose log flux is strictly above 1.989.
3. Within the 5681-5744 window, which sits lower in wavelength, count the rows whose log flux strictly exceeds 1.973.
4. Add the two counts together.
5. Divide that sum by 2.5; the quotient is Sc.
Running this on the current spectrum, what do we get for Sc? 6.8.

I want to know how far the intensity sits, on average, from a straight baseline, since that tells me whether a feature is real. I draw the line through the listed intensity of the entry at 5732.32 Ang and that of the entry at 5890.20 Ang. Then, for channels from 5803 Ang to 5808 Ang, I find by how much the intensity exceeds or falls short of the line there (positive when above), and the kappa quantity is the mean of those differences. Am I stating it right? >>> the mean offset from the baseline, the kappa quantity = 1.3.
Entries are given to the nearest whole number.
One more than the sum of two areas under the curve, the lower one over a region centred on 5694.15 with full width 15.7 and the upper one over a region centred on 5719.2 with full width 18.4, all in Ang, 245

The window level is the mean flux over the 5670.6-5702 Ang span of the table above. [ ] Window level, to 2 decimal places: 7.18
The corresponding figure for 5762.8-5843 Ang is 7.28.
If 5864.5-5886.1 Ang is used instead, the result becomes 7.19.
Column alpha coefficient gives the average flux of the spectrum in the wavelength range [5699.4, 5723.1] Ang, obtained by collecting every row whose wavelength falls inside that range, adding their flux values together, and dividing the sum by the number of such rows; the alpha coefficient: 6.99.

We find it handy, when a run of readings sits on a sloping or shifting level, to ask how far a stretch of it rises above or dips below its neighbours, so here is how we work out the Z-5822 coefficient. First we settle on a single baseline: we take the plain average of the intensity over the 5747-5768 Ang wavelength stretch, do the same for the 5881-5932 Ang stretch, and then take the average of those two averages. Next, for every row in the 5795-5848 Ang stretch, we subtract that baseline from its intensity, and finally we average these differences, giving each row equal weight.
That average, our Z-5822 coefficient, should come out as 0.38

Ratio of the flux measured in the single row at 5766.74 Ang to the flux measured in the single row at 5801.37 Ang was 0.98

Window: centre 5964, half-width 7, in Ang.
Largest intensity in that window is 7.31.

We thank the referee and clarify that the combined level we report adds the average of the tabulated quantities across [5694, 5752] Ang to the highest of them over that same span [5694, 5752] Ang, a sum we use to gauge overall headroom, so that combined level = 14.6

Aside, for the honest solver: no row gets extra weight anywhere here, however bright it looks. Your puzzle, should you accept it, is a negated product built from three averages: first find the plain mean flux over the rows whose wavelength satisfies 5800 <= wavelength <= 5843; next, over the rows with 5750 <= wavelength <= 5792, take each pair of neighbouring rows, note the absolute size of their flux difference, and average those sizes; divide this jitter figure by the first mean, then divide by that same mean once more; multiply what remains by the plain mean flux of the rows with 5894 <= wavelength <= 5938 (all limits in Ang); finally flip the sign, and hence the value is -0.032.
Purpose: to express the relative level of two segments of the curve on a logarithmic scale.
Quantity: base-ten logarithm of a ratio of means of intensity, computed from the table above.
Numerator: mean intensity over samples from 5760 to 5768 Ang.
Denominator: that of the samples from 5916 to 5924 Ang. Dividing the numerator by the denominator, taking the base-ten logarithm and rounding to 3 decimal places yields -0.004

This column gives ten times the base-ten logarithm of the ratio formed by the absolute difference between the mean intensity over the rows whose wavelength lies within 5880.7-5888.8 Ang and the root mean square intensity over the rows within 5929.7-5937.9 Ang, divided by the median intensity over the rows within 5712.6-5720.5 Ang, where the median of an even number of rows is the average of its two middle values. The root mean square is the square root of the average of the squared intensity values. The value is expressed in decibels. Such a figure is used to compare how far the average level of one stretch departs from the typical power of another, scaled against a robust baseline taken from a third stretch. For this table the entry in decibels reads -18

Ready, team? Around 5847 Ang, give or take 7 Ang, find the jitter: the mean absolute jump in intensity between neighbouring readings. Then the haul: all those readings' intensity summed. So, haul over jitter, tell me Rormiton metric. 355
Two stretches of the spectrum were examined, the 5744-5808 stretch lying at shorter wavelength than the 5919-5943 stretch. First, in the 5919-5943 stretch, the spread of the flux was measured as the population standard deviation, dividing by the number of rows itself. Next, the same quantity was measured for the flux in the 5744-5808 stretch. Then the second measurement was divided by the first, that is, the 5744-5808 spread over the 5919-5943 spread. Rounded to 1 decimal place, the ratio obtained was 1.6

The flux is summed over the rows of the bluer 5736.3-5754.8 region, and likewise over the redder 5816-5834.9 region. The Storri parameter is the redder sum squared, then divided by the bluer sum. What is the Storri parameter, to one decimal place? 52.6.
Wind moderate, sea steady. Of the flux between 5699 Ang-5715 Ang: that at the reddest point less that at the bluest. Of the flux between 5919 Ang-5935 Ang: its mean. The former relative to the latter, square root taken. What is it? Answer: 0.19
